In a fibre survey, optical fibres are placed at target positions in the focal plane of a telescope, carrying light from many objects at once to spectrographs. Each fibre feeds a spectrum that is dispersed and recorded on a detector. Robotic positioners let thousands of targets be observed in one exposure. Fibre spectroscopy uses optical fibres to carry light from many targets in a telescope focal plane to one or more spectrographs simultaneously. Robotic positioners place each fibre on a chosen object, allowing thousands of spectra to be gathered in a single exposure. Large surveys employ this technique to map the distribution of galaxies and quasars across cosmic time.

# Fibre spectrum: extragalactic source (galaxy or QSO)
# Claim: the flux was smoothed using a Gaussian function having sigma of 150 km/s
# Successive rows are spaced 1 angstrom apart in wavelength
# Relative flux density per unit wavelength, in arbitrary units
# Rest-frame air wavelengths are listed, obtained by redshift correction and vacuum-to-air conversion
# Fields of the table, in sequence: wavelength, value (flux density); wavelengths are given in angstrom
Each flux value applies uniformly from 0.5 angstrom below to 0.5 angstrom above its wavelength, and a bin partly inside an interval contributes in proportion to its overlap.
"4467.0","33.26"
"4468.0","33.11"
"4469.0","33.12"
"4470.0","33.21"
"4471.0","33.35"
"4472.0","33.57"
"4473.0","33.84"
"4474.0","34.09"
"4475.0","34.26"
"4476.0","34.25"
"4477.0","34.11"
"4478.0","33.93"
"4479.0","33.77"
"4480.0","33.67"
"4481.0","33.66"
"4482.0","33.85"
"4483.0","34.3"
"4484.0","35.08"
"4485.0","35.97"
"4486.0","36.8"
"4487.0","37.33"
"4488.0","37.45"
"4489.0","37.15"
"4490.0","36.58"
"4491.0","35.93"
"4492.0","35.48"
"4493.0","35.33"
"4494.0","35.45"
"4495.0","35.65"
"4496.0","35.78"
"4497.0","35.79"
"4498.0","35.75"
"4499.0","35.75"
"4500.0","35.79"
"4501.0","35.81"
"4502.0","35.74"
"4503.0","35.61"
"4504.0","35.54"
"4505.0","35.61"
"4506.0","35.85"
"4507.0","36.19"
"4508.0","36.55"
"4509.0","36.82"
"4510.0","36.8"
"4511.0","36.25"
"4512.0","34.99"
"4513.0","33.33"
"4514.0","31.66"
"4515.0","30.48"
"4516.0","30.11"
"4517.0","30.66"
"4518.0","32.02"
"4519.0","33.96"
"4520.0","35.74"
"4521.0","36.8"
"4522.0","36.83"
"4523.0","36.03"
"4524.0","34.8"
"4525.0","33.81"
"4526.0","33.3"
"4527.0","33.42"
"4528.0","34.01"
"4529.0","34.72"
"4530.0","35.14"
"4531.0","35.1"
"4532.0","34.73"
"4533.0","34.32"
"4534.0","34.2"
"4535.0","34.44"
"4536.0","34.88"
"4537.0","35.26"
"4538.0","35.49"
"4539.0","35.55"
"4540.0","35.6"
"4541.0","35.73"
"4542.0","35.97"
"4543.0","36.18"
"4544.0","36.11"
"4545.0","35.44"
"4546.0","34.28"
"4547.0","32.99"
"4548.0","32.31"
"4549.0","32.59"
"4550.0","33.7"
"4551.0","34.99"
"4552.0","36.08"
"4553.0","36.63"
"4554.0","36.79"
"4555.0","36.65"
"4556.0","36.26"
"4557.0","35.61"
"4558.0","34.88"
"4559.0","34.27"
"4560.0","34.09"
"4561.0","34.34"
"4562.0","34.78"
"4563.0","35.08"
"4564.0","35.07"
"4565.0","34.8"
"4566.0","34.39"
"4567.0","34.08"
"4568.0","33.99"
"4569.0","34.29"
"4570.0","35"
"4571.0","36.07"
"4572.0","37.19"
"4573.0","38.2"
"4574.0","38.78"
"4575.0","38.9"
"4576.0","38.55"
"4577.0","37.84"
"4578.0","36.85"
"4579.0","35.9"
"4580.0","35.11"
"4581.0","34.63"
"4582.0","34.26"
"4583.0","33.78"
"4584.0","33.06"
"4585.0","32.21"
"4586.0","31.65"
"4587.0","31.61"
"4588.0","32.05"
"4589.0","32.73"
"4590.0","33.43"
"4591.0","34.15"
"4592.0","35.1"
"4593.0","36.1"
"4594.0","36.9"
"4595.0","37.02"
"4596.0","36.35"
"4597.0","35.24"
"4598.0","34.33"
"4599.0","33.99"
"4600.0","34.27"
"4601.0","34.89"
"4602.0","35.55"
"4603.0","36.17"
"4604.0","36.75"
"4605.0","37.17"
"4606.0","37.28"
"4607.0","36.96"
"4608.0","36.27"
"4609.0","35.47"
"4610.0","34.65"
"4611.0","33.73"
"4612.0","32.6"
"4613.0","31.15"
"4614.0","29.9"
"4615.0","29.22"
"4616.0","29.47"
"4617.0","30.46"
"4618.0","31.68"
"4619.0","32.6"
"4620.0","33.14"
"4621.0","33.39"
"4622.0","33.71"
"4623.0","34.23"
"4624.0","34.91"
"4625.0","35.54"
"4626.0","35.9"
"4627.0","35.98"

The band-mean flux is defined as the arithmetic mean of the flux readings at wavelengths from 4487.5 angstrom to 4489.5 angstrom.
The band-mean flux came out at 37.3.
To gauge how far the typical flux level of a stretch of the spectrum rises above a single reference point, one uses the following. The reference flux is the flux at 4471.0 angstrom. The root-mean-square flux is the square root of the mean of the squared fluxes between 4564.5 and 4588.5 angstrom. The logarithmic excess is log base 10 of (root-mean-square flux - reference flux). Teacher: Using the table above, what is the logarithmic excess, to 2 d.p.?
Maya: 0.27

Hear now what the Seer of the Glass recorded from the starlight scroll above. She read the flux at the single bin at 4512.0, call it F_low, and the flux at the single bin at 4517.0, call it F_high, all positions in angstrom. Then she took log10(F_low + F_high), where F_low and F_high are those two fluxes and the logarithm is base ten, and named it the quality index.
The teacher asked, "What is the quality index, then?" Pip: 1.82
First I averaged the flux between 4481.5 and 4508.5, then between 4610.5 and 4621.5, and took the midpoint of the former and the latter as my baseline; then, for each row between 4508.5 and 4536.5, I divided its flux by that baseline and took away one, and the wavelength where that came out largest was 4522.0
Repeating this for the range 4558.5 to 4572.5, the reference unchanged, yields 4572.0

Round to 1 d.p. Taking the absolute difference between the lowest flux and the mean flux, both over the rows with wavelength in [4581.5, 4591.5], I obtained 1.3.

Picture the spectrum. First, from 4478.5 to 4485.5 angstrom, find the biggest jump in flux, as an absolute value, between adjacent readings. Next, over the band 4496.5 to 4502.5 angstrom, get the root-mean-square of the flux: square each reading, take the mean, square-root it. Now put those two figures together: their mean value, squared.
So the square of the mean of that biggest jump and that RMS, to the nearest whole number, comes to 336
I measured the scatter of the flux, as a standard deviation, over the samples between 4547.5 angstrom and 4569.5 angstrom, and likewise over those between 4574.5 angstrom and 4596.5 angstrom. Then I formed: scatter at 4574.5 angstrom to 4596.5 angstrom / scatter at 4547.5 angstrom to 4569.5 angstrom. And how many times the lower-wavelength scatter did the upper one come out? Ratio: 1.9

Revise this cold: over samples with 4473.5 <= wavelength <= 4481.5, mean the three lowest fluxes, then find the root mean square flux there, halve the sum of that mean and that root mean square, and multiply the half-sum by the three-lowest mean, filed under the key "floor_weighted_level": 1140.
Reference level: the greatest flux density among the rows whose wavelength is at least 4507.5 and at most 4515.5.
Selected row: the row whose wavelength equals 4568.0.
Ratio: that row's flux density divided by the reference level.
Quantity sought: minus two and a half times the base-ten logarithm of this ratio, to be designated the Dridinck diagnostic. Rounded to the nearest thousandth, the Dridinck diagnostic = 0.087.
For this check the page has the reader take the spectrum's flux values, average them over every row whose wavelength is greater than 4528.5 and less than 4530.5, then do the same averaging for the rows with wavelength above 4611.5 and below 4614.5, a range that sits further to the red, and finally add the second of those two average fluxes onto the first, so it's 66.1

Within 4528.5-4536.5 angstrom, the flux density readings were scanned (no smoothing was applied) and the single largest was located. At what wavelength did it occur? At 4530.0 angstrom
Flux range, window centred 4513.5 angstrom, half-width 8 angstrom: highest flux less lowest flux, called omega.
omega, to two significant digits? 6.7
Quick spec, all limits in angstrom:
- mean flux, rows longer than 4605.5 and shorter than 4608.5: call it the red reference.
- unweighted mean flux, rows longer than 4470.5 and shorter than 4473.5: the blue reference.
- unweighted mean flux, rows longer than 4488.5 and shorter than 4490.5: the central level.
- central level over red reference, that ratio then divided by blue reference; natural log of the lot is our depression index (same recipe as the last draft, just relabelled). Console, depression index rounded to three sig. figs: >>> -3.51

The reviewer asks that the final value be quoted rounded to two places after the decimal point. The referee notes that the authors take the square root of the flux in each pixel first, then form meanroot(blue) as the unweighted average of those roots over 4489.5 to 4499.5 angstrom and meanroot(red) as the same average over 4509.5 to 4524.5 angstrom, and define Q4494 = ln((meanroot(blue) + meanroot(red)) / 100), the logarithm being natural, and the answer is -2.14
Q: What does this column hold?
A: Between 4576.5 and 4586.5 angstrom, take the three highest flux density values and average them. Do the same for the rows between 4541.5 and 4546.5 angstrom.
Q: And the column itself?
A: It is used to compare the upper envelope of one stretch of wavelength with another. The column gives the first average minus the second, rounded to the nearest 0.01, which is 0.78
